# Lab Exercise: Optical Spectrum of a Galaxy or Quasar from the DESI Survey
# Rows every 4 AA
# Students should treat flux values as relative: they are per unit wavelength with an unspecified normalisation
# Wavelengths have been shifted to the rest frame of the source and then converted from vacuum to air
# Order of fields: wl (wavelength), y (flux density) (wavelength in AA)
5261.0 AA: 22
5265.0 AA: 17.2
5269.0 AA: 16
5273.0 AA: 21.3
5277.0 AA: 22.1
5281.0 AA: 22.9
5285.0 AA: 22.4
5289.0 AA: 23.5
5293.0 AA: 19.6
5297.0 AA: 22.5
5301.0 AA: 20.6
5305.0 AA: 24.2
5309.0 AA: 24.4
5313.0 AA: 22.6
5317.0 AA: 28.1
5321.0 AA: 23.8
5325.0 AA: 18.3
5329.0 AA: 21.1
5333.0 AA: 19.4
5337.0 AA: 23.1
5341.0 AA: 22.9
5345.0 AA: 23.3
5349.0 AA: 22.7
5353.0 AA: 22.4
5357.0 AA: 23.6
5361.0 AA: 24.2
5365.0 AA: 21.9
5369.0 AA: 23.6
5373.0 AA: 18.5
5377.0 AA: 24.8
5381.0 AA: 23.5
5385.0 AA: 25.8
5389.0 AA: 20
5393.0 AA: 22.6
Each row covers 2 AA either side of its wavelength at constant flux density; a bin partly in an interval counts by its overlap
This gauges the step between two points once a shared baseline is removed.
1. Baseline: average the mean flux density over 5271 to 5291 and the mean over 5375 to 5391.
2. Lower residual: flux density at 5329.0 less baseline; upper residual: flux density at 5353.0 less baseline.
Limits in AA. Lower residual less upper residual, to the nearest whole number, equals -1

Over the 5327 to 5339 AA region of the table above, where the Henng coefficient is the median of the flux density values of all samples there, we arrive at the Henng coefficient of 21.1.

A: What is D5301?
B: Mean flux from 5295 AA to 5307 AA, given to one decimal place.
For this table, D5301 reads 22.4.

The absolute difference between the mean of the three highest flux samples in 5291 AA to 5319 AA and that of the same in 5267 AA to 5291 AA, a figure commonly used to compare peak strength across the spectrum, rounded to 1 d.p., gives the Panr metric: 2.6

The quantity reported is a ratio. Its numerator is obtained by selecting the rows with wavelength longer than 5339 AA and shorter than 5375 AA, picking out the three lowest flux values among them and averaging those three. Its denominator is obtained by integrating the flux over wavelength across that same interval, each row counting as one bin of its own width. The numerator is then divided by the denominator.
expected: 0.026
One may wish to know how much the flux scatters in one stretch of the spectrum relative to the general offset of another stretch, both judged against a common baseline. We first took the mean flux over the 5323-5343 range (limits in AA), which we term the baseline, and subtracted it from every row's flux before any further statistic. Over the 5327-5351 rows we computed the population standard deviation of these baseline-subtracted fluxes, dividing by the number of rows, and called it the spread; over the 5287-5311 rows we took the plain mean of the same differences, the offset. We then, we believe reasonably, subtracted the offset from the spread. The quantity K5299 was -0.11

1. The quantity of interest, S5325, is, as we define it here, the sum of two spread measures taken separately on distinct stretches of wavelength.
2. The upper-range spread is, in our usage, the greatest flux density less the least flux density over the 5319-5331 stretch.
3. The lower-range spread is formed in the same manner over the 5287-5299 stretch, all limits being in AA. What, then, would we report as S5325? 9.4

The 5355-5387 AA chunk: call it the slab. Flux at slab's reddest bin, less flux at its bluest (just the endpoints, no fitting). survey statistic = 2.2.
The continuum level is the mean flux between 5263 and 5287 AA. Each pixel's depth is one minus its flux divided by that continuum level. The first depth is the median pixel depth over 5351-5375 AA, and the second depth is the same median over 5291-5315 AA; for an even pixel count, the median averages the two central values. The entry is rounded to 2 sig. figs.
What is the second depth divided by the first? 0.83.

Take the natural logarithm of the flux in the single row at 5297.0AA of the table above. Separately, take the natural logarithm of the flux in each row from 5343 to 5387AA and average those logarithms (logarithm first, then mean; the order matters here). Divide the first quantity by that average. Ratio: 0.99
